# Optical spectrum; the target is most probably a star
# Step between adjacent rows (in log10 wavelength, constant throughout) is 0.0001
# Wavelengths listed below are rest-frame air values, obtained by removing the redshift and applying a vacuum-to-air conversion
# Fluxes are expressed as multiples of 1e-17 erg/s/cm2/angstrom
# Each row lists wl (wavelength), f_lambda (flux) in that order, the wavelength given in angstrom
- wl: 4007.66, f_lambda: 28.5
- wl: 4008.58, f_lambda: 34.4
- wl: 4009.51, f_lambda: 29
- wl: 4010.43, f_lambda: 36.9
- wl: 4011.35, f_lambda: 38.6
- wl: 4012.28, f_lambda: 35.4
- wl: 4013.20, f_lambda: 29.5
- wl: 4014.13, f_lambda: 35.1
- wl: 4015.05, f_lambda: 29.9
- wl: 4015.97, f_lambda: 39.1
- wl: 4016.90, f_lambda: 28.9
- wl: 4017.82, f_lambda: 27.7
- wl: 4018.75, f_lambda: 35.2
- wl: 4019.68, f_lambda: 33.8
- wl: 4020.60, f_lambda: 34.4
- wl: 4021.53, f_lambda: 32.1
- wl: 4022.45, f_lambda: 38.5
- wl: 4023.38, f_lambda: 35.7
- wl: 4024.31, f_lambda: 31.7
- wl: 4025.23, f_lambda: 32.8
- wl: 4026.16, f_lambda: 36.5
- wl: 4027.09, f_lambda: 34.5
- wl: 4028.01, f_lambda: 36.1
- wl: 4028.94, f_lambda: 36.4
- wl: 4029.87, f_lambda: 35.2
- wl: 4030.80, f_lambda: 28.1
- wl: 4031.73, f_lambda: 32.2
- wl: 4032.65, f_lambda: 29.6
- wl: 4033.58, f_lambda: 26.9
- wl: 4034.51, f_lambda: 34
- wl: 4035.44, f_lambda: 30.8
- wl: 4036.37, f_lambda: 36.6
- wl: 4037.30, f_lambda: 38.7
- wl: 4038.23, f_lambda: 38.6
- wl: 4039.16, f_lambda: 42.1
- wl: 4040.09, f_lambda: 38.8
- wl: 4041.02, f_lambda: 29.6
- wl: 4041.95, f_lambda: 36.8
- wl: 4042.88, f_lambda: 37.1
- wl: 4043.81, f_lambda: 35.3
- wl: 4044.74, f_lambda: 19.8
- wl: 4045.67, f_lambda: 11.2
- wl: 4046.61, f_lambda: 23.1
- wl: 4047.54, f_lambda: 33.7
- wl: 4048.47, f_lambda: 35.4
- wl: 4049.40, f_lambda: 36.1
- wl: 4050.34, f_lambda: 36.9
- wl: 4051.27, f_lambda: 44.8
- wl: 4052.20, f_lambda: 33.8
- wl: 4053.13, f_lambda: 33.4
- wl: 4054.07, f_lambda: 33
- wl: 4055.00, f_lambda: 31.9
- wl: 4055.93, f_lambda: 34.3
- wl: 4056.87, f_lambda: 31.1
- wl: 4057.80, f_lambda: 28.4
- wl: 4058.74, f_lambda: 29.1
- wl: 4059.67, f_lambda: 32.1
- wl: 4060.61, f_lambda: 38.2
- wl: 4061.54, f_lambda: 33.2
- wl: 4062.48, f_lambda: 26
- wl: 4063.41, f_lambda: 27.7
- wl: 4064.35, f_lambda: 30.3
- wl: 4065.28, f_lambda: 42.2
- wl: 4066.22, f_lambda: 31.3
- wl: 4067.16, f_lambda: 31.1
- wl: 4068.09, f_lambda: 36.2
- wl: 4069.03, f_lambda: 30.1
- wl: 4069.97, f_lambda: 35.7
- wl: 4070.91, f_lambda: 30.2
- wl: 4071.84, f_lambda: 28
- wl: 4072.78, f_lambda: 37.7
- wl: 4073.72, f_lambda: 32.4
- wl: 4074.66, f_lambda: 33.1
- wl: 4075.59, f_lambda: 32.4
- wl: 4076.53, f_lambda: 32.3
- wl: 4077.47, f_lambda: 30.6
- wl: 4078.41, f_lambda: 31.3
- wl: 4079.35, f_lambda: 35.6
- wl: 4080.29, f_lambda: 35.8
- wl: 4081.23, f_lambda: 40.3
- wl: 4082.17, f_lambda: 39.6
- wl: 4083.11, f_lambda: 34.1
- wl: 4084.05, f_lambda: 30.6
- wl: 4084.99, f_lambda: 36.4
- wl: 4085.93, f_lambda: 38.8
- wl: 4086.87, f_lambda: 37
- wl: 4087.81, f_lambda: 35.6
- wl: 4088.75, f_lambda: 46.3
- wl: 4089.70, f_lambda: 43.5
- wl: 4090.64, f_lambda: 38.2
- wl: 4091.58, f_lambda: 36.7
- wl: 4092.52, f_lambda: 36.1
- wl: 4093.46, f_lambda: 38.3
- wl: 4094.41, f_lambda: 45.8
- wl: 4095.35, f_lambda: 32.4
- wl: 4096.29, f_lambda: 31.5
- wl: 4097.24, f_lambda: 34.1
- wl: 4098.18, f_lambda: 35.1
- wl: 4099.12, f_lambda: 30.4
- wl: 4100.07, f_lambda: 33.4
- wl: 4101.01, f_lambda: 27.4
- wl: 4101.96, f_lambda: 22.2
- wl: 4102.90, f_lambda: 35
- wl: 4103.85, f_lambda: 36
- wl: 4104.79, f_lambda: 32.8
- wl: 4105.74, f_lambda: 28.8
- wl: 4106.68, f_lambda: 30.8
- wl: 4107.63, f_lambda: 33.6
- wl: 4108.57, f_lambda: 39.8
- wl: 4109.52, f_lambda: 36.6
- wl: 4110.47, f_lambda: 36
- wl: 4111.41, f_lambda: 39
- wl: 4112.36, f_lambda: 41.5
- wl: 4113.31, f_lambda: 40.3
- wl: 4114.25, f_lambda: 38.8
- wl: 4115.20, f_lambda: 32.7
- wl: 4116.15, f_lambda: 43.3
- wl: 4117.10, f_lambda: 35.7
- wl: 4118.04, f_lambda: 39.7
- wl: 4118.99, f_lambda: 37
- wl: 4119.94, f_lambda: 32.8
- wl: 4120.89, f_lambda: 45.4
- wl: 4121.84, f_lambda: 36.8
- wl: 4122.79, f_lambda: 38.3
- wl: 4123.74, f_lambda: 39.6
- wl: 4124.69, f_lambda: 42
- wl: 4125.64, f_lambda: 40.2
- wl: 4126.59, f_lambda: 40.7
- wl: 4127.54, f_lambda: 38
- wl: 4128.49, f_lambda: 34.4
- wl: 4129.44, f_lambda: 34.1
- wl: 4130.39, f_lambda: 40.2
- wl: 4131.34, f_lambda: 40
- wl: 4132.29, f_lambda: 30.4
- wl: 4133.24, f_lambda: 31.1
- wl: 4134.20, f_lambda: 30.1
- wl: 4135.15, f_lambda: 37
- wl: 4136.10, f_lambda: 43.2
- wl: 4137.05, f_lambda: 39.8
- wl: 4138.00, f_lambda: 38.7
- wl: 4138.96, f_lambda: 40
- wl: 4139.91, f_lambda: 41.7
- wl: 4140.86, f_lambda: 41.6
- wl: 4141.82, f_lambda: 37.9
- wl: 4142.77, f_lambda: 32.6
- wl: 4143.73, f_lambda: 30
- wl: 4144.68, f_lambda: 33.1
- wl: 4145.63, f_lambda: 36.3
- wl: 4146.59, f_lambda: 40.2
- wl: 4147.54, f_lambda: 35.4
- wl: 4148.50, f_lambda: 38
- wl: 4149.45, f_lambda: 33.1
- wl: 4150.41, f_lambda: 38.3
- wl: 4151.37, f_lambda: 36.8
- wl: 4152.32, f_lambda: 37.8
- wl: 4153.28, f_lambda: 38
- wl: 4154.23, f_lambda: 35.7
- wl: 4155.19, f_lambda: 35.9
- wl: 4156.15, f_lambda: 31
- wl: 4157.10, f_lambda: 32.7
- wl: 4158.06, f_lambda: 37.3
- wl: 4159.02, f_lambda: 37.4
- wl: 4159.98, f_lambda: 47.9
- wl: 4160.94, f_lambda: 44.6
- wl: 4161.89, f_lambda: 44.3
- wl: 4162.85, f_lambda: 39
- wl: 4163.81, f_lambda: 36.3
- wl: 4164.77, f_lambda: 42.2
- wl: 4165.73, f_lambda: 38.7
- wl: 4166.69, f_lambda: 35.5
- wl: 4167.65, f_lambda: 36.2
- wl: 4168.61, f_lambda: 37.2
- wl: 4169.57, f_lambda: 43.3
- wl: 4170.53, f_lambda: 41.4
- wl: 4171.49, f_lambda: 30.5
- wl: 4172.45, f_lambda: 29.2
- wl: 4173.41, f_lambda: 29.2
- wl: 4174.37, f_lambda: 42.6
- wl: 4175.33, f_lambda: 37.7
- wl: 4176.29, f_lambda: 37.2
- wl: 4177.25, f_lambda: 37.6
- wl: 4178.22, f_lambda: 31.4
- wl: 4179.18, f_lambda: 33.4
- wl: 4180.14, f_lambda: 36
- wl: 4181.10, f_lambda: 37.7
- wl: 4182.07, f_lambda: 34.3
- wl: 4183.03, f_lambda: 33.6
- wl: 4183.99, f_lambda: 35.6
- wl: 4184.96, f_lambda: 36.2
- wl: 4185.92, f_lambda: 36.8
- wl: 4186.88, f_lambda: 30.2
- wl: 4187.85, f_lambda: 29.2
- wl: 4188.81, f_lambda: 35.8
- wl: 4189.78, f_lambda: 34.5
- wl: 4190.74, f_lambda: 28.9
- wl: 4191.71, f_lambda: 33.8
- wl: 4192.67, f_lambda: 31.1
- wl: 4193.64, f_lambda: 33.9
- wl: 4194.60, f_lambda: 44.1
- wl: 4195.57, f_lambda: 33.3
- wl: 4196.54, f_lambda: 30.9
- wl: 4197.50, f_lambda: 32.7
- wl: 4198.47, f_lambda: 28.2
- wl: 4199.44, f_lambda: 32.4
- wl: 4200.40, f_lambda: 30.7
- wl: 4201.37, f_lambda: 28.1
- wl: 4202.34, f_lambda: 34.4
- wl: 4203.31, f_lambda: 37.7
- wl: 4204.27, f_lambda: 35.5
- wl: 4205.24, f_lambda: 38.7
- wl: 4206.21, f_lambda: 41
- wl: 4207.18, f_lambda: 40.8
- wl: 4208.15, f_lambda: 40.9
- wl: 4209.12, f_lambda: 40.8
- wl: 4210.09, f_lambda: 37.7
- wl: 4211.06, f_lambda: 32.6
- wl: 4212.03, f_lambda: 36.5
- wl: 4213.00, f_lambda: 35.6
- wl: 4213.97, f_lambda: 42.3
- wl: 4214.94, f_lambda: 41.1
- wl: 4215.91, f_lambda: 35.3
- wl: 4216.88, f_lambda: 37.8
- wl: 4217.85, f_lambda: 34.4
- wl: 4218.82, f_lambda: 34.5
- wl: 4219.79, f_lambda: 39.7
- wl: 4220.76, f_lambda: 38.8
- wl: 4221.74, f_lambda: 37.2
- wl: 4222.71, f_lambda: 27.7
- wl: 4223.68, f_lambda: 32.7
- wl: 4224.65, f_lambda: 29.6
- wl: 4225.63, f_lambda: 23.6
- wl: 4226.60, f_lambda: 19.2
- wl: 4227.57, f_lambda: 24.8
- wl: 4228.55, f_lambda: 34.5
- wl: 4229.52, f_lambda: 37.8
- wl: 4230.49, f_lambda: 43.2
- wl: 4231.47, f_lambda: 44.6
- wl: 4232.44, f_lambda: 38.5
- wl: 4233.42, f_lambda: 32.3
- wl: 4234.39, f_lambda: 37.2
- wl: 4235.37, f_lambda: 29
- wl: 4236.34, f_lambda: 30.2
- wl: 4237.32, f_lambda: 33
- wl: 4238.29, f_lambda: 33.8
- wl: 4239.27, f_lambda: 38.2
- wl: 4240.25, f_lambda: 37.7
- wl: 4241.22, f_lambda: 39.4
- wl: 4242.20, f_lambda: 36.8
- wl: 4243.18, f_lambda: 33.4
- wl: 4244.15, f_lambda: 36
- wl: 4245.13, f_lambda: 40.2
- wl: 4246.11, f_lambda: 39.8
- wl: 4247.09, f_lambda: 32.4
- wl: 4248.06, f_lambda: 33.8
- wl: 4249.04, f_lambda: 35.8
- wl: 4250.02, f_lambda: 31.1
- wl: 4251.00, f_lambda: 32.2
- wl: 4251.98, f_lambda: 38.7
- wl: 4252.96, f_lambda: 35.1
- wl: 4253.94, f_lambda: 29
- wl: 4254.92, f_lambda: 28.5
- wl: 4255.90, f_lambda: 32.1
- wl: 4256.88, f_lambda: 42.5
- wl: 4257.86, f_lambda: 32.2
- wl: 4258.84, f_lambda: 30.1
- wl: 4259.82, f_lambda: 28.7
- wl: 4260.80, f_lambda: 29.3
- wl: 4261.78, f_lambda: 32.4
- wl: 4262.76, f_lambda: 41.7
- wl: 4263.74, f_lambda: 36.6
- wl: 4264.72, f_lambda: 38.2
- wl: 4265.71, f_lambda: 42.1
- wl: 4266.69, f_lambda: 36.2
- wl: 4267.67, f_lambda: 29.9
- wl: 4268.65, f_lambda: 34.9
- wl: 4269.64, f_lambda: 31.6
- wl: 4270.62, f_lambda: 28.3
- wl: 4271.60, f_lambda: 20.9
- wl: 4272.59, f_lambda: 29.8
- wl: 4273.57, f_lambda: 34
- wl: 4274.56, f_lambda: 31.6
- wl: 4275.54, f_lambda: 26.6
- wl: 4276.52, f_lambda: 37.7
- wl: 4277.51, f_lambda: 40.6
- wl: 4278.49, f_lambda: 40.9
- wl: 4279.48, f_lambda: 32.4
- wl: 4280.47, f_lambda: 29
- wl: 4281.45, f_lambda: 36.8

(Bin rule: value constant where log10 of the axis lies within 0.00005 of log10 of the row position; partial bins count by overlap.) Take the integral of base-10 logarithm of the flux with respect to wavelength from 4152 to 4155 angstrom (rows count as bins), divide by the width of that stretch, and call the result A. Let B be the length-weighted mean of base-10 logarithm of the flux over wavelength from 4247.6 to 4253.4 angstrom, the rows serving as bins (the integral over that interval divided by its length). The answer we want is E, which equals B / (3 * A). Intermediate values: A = 1.57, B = 1.53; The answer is 0.326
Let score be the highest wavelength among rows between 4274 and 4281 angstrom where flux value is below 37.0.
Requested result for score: 4280.47 angstrom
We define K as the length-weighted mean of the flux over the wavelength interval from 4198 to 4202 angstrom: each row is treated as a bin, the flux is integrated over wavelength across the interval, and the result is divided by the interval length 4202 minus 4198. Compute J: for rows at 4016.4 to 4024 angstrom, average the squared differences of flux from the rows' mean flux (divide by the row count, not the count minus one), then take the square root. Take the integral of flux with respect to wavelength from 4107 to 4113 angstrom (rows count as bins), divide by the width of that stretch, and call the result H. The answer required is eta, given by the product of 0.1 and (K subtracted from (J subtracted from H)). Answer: 0.4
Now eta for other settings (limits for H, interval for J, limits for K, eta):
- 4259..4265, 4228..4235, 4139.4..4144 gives -0.7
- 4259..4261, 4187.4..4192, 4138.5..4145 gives -1.0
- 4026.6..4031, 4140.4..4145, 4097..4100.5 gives -0.3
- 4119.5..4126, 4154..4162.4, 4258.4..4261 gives 0.4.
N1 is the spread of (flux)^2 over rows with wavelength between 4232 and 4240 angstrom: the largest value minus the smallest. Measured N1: 641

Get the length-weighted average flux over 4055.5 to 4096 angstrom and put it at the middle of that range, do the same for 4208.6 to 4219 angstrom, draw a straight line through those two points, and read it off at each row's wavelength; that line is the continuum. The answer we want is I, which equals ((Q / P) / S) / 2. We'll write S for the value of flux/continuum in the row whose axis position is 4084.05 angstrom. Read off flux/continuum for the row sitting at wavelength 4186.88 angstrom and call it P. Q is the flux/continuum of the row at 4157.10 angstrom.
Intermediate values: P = 0.82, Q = 0.90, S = 0.88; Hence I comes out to 0.62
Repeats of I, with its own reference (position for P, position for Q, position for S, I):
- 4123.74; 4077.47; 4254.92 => 0.53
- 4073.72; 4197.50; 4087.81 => 0.46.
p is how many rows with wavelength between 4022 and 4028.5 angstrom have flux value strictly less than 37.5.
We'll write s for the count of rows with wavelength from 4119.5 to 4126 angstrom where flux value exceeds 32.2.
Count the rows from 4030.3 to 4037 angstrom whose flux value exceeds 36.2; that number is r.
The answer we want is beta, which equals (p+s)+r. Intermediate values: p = 6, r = 1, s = 7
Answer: 14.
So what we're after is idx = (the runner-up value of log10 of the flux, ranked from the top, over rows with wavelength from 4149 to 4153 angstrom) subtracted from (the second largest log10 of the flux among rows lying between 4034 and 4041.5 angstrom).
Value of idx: 0.011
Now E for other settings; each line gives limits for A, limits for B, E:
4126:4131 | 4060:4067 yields 0.319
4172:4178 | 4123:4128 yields 0.346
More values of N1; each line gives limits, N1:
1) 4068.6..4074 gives 637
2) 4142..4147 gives 716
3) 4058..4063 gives 783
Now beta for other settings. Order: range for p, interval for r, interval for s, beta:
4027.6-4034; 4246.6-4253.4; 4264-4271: 12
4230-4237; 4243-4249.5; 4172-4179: 10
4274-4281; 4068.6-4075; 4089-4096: 12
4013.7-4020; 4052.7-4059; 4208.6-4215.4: 13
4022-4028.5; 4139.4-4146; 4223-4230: 13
